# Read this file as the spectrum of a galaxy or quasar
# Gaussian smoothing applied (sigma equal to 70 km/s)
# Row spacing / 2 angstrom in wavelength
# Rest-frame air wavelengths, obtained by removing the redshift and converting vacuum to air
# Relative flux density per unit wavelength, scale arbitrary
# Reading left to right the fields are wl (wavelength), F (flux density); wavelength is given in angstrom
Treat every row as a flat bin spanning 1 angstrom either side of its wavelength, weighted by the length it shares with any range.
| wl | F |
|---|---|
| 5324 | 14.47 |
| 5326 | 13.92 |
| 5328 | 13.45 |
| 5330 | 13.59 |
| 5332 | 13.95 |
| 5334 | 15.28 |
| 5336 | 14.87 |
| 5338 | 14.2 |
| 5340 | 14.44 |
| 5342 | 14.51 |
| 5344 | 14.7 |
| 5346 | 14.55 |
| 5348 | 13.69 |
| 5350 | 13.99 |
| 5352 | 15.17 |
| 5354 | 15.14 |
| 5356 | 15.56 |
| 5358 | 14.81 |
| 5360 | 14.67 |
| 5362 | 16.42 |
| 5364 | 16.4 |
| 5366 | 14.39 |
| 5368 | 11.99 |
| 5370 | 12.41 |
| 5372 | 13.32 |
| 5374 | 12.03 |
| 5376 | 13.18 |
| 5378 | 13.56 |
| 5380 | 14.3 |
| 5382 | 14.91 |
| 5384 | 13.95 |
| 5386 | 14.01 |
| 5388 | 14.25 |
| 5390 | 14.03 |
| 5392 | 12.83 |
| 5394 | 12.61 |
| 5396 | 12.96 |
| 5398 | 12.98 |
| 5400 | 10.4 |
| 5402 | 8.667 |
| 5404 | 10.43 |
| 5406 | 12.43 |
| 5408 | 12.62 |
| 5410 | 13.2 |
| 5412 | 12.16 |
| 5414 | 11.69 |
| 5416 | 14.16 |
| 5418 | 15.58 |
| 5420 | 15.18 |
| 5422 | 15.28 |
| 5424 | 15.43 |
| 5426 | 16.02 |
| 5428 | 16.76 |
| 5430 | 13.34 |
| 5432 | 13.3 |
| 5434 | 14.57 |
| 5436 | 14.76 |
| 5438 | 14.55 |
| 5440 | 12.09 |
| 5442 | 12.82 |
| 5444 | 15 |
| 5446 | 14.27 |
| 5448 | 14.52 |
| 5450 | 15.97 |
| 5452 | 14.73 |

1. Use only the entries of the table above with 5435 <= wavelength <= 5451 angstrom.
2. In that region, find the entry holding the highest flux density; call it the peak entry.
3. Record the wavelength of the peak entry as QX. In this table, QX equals 5450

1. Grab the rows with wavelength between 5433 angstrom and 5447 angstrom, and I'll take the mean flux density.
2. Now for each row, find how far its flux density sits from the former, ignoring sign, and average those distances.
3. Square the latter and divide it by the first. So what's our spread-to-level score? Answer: 0.06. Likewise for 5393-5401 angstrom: 0.07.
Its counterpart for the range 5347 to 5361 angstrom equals 0.02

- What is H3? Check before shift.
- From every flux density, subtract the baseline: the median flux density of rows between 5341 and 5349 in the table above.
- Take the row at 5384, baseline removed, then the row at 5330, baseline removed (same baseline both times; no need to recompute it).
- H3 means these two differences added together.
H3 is -1.5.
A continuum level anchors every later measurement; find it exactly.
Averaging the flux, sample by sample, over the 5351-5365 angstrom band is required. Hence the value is 15.5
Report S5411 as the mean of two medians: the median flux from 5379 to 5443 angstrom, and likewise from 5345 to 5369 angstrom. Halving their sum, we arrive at 14.2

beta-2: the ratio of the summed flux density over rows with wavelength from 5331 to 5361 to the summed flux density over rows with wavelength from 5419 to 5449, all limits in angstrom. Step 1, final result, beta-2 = 1.01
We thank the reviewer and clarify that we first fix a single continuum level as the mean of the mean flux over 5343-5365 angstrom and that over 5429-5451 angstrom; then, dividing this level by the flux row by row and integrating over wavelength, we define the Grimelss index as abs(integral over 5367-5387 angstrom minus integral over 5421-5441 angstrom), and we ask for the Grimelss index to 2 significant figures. 1.8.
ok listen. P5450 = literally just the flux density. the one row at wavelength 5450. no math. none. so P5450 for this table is 15.97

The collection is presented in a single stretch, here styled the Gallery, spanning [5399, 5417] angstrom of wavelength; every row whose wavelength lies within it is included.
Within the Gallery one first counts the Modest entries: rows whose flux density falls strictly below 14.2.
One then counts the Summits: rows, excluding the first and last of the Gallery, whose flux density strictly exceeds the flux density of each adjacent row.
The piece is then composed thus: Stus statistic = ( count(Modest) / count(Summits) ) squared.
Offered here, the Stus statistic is 81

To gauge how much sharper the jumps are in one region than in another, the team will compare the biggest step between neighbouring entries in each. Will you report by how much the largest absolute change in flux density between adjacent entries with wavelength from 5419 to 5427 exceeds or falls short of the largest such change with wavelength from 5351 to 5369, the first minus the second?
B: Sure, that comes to -1.8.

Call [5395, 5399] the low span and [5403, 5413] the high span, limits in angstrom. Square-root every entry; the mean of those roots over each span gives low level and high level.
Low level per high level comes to 1.03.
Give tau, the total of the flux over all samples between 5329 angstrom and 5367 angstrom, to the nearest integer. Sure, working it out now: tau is 280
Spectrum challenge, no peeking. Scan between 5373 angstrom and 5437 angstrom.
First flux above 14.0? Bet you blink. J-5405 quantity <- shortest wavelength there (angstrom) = 5380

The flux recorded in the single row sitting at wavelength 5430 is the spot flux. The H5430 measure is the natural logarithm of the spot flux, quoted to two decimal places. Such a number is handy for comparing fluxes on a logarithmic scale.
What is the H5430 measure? 2.59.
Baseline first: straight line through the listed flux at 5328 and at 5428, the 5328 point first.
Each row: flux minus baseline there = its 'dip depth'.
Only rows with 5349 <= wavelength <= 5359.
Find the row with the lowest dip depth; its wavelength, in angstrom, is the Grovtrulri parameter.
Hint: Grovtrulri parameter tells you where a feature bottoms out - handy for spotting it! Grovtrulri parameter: 5350 angstrom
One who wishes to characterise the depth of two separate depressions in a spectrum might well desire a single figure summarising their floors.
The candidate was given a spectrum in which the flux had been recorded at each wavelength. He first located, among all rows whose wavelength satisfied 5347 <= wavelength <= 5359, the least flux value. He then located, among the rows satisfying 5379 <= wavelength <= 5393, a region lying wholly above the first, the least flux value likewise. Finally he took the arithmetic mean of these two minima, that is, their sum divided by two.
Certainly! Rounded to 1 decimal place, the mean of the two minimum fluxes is 13.3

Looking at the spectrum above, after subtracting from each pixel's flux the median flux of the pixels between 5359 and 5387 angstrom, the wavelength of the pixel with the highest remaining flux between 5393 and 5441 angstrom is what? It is 5428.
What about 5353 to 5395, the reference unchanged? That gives 5362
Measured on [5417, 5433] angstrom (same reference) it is 5428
